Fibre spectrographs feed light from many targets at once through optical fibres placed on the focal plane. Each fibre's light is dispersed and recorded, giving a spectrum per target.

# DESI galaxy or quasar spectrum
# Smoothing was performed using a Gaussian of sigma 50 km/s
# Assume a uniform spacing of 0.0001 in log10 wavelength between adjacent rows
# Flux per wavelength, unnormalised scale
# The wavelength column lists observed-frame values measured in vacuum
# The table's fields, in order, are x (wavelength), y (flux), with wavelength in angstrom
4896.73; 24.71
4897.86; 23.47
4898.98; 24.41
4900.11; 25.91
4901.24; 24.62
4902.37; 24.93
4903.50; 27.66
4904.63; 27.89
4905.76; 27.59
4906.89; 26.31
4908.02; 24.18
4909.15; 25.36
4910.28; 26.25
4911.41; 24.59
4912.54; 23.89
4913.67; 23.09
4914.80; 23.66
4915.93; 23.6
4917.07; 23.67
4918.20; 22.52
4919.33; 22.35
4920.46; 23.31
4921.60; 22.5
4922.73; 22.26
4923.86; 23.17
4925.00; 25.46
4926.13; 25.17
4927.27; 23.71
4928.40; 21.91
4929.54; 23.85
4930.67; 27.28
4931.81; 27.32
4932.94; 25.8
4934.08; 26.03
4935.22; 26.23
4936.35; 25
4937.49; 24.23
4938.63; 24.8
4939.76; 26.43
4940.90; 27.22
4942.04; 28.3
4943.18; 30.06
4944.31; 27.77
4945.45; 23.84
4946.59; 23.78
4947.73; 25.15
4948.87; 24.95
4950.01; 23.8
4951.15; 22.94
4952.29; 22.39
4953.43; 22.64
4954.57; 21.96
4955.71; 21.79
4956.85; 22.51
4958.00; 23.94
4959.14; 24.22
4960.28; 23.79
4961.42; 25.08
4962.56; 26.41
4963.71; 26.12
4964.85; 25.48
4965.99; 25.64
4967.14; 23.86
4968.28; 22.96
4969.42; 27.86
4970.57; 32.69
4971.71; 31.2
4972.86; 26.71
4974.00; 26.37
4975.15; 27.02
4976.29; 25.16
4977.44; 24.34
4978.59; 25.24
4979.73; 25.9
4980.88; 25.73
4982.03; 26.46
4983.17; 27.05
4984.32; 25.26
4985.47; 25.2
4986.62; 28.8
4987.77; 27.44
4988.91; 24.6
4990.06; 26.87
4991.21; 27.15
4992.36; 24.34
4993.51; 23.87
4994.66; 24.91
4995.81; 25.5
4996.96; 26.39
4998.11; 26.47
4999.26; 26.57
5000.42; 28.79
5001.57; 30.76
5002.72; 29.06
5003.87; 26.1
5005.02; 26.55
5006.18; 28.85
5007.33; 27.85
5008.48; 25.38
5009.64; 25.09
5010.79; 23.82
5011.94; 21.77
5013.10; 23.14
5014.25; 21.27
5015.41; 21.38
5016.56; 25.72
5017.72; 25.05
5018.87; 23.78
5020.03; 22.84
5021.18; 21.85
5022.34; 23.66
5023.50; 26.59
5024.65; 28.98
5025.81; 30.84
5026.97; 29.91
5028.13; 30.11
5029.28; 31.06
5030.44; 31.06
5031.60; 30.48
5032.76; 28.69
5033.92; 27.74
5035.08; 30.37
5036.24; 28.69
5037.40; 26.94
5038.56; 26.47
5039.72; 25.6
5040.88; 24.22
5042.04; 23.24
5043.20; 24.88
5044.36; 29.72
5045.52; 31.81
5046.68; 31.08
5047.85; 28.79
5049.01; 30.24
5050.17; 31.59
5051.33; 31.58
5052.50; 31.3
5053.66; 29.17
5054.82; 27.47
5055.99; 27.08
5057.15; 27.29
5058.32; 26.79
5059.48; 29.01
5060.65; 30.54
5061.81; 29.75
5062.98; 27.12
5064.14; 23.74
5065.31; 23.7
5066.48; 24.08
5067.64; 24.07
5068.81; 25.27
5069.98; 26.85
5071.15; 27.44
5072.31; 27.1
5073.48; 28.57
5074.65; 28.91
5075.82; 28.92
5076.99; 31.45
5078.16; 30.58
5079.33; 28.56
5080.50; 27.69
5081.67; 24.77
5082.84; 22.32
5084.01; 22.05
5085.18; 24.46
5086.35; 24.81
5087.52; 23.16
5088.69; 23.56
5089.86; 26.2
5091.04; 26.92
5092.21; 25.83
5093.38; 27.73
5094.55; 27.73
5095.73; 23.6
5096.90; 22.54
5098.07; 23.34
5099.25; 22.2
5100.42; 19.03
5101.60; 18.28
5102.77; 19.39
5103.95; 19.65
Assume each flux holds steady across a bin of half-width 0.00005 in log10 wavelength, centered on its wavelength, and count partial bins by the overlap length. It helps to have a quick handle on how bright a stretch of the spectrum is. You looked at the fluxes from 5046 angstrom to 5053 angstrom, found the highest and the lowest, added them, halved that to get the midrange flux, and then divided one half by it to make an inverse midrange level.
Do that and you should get 0.0166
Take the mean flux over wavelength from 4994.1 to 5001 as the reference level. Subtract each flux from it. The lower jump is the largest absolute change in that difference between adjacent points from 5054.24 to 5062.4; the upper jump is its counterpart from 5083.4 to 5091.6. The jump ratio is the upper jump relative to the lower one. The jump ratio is 1.19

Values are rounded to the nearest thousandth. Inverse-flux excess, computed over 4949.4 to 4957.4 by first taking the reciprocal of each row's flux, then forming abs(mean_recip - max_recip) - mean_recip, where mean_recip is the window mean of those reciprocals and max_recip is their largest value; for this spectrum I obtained -0.043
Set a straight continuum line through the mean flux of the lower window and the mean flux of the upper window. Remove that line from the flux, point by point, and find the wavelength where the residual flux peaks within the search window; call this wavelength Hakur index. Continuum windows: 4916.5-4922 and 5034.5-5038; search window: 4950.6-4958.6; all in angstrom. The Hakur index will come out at 4958.00 angstrom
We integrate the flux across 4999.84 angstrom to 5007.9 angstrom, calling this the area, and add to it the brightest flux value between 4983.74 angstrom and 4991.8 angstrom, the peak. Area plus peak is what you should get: 257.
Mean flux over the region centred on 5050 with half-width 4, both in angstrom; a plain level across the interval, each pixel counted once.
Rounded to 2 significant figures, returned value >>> 31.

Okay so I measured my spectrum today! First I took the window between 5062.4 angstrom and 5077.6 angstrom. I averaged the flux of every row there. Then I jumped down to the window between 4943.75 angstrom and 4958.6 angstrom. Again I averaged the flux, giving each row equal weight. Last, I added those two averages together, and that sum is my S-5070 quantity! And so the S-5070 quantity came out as 50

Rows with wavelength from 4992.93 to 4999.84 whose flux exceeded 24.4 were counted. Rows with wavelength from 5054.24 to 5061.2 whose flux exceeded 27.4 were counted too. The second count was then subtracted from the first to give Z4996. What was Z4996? 2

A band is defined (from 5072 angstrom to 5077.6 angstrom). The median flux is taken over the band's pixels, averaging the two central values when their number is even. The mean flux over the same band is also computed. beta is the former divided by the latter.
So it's 1.00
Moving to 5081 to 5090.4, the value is 1.00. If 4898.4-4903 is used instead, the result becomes 0.99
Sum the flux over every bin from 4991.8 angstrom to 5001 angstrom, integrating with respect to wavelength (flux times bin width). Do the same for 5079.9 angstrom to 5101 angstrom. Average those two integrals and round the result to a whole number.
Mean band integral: 376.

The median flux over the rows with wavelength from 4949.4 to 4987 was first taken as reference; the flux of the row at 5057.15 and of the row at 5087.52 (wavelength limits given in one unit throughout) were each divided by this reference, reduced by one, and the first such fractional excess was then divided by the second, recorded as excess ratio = -1.0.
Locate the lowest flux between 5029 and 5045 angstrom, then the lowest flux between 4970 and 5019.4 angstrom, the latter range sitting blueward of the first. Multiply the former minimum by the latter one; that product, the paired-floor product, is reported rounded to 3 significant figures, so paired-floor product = 494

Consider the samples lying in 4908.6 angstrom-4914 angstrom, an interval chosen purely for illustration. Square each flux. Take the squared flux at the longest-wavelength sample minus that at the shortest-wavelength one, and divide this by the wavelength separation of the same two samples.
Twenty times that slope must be -487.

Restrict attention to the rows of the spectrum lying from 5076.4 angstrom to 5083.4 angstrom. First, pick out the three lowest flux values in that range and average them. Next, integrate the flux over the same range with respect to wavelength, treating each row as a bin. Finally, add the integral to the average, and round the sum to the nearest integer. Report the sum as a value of 218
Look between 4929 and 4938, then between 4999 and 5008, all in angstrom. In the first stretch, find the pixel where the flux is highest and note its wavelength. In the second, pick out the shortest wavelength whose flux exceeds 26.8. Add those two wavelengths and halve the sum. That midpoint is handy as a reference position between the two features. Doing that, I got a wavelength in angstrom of 4966.1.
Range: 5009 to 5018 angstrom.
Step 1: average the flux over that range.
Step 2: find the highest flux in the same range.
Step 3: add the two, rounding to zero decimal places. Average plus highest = 49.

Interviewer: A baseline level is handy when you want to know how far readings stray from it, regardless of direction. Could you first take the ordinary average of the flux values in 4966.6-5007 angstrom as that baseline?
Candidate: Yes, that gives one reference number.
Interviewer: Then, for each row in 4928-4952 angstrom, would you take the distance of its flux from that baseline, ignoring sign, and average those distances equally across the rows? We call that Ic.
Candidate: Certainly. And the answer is 1.9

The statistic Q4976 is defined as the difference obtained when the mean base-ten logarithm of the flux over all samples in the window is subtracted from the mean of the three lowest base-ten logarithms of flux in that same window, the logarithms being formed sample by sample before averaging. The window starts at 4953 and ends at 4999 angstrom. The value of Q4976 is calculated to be -0.06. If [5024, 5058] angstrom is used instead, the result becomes -0.08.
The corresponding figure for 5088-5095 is -0.02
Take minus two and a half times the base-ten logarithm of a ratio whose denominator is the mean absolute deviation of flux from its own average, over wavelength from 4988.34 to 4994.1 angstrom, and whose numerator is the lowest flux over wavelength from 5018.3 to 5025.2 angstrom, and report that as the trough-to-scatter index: -3.1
